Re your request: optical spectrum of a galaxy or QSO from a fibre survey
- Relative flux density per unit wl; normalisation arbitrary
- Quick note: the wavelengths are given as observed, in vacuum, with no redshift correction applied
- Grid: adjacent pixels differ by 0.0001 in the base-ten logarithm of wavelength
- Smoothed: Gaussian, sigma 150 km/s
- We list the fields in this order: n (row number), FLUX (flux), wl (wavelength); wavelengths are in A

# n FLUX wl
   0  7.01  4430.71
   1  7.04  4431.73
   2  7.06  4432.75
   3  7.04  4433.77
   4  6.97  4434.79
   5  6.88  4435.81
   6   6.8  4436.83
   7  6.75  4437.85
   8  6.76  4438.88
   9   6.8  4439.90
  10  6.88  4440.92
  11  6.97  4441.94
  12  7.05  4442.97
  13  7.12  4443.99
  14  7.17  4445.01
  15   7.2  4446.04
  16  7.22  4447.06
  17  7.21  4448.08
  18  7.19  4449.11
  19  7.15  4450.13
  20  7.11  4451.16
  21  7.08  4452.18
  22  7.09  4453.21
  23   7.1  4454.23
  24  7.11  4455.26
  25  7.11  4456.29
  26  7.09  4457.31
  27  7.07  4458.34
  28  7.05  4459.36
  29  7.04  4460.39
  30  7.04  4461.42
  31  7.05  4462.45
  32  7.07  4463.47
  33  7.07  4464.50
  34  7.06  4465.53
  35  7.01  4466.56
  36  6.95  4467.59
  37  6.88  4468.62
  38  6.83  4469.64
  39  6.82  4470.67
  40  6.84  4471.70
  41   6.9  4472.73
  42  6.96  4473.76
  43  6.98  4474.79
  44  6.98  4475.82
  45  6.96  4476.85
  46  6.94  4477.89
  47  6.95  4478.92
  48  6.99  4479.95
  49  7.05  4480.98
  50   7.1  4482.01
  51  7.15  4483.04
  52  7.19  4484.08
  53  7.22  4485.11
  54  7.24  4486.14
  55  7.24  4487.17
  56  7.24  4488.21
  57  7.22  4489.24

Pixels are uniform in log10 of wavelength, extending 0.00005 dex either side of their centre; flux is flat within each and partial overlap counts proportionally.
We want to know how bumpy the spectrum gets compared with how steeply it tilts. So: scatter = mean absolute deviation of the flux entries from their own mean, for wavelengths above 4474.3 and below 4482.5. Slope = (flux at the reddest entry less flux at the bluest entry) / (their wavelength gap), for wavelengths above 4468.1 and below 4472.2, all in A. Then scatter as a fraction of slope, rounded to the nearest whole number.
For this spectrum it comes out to -3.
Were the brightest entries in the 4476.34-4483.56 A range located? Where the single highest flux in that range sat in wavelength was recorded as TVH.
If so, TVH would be 4483.04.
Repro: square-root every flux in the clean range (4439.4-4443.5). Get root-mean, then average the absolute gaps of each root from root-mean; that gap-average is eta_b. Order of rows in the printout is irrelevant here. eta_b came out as 0.016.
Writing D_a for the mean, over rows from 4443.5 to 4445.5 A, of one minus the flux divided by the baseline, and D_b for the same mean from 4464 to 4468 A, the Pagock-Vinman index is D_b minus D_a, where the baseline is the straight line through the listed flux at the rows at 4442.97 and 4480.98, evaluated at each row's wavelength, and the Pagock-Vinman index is 0.017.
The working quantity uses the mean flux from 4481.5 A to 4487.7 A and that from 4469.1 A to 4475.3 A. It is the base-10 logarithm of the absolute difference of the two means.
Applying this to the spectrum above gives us -0.5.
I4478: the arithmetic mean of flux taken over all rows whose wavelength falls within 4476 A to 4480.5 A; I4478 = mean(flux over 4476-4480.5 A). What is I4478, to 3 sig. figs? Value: 6.96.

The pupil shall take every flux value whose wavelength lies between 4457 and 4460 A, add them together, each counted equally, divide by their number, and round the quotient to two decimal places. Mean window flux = 7.07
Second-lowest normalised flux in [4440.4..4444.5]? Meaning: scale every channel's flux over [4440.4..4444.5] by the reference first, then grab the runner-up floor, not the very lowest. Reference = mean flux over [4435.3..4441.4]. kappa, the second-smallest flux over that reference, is 1.02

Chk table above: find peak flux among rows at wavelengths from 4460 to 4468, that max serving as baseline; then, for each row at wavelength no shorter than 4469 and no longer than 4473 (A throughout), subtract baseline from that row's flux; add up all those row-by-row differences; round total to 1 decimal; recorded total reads -0.9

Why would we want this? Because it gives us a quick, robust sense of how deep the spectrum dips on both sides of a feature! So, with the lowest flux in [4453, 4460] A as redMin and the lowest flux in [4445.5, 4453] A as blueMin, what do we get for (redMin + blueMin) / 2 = 7.065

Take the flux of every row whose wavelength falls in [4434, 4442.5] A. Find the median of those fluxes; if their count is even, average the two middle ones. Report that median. 6.84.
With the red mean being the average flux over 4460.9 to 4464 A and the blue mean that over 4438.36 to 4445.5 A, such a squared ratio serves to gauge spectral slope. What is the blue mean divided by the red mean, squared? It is 0.97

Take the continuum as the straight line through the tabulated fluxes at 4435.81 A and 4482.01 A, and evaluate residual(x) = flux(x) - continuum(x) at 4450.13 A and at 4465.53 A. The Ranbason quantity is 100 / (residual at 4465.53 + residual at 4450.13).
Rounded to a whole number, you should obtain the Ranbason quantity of 416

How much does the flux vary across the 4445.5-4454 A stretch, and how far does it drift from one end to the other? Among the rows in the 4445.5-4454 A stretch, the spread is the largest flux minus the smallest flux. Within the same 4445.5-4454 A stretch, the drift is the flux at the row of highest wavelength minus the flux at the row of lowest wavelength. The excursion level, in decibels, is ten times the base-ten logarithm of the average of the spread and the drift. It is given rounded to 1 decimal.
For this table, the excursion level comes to -18.2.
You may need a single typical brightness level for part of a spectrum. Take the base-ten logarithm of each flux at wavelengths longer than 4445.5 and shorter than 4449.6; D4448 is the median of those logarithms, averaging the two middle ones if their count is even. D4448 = 0.858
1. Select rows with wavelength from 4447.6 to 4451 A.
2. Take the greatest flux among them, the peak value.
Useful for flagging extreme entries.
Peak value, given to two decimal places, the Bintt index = 7.21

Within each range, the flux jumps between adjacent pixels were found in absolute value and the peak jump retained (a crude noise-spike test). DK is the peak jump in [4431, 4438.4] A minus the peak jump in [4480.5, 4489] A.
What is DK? 0.040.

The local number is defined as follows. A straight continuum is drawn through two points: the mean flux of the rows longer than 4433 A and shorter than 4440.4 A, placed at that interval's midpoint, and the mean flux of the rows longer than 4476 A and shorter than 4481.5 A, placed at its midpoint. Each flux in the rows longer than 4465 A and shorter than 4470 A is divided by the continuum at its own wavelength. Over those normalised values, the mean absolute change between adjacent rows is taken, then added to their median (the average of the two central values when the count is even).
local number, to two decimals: 1.01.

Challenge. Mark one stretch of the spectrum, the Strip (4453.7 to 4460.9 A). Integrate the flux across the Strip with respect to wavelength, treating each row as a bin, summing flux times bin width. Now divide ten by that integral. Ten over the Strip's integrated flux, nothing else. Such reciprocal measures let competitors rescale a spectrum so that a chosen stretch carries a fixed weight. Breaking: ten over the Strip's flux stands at 0.20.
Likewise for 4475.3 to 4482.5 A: 0.20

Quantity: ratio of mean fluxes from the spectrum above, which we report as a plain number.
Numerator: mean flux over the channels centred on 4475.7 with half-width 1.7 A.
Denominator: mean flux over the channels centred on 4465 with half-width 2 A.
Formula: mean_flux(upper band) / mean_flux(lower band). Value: 0.99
